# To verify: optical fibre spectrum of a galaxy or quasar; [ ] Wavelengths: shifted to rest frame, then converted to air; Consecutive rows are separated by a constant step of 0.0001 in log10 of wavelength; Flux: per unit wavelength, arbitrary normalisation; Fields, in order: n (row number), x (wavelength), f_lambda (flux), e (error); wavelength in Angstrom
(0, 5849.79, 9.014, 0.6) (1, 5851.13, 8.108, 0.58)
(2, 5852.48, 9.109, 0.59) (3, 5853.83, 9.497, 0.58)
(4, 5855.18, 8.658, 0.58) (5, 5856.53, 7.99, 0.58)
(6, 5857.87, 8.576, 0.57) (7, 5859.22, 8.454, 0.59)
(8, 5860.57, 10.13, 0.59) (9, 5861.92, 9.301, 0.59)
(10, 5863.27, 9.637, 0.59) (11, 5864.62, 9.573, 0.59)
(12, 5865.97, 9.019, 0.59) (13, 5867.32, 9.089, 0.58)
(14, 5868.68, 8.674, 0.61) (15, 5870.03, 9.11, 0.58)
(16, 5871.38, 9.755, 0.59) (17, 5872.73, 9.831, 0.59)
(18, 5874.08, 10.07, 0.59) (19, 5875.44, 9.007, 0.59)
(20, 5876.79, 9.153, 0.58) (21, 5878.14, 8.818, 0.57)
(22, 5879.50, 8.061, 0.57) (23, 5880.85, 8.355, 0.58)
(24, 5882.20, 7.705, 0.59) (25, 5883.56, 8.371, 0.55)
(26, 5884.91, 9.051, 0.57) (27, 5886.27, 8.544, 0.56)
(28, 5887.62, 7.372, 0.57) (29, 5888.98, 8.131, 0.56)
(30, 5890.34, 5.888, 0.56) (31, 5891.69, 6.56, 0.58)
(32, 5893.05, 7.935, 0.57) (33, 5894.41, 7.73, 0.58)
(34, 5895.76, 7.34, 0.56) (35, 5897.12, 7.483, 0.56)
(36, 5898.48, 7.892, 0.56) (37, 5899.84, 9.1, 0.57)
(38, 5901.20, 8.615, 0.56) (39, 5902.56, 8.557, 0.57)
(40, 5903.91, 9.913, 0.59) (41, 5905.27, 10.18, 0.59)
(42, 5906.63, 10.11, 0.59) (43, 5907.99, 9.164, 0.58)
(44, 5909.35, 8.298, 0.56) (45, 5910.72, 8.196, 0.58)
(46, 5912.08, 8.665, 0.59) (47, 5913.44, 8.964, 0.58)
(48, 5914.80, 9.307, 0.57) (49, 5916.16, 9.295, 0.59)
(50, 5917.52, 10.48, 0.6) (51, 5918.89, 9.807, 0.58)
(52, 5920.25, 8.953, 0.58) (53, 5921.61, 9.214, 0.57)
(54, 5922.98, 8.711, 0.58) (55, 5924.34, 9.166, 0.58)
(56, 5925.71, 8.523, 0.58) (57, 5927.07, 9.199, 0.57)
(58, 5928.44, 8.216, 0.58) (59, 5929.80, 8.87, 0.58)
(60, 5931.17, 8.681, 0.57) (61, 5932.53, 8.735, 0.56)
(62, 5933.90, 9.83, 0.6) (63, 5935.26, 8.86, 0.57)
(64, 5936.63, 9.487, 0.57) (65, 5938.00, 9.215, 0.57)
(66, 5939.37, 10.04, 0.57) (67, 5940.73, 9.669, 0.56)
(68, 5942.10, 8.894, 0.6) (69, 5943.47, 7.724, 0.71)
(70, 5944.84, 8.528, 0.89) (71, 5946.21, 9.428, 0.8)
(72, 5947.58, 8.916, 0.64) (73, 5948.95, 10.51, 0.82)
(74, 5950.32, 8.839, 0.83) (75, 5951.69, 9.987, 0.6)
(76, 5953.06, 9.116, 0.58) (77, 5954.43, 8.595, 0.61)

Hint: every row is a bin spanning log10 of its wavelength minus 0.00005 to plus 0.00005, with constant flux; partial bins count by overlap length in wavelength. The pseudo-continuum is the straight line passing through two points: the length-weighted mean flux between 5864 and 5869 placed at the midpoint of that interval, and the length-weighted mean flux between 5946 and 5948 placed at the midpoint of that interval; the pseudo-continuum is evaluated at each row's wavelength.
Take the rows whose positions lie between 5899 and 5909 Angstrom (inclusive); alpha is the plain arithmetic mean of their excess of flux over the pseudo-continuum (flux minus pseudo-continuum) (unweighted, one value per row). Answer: 0.26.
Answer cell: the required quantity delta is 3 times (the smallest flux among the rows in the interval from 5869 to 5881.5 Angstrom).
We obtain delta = 24.2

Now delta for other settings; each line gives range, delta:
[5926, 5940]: 24.6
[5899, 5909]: 25.7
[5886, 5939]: 17.7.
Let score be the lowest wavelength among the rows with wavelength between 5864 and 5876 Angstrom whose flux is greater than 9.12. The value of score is 5864.62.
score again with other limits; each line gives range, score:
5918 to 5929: 5918.89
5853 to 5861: 5853.83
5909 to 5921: 5914.80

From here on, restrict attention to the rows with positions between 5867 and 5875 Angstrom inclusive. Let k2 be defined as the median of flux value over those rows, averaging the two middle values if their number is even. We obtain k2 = 9.4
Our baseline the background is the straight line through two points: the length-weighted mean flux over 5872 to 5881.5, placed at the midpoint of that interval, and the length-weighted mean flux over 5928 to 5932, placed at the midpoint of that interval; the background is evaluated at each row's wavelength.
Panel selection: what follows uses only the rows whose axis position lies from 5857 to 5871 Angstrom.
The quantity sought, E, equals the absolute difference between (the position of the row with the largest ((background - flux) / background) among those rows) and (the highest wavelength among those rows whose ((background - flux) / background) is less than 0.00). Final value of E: 10.8 Angstrom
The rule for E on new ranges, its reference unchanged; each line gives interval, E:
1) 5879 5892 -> 5.4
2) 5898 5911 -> 9.5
